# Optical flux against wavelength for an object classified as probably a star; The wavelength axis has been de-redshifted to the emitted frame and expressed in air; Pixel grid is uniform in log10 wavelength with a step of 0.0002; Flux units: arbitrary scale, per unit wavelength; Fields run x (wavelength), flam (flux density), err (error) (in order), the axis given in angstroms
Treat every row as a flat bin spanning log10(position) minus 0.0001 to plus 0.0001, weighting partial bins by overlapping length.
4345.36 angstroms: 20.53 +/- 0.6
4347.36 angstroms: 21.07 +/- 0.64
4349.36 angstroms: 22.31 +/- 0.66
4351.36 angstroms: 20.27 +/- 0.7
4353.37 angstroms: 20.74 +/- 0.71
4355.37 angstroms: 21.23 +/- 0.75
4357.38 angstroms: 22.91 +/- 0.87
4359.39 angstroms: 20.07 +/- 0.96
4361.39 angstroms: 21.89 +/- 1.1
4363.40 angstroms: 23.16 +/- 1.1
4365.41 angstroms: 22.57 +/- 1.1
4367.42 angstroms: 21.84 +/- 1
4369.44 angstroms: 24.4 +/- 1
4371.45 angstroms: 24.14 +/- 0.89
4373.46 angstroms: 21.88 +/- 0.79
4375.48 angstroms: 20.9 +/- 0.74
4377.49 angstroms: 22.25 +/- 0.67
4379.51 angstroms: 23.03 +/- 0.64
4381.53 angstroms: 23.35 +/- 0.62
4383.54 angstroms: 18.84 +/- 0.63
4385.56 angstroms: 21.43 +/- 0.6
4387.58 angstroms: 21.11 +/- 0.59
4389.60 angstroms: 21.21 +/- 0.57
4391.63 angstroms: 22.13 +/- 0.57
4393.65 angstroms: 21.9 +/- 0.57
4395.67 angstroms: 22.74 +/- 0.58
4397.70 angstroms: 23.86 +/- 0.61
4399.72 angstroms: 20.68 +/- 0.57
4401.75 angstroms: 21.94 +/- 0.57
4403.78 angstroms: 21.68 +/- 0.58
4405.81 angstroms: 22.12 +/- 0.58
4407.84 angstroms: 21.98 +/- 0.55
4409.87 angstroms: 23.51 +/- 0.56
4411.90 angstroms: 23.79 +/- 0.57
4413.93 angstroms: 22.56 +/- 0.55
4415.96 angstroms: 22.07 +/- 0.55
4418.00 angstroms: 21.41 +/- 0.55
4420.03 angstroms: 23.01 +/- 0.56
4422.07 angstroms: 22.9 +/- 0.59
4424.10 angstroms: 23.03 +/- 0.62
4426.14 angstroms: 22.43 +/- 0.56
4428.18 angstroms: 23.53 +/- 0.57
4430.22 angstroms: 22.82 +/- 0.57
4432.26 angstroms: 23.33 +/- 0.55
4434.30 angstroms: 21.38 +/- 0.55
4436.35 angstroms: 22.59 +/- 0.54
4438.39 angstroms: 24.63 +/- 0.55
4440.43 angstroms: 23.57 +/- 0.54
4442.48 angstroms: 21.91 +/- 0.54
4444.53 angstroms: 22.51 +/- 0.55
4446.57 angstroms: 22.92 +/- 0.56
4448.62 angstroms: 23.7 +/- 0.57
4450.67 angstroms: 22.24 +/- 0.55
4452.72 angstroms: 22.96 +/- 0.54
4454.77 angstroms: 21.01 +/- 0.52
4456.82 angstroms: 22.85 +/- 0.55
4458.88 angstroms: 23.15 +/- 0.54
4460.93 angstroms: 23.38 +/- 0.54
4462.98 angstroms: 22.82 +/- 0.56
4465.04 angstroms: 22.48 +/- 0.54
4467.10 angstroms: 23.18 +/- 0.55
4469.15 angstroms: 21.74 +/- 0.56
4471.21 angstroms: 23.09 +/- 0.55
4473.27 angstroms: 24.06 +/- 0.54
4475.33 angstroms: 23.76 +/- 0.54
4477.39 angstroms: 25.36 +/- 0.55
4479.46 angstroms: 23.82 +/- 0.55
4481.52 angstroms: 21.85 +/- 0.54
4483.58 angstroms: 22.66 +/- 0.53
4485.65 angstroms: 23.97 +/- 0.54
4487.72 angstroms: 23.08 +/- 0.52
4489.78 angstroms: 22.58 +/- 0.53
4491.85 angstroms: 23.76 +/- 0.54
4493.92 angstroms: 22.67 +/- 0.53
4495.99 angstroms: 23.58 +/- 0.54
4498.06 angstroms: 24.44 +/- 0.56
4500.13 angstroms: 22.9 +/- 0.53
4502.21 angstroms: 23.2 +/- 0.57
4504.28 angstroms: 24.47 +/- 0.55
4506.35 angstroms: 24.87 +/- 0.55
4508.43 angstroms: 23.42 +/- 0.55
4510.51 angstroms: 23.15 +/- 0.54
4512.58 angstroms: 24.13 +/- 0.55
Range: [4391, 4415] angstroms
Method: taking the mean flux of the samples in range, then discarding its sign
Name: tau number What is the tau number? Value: 22.4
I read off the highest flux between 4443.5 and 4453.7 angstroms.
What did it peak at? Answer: 23.7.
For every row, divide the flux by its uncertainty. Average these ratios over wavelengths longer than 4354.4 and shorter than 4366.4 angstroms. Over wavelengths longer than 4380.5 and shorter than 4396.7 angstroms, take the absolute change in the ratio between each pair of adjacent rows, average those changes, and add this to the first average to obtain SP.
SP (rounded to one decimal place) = 25.4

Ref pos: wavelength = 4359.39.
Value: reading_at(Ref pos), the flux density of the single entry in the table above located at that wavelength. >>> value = 20.07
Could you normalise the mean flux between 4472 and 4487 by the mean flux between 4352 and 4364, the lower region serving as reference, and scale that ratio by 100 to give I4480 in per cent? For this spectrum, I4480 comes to 109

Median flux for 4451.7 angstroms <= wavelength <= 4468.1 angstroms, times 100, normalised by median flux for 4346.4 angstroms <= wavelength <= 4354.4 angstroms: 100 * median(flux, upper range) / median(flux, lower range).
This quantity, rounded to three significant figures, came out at 110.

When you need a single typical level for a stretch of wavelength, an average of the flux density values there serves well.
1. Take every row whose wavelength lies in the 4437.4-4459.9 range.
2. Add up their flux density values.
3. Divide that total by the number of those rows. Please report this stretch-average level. 22.9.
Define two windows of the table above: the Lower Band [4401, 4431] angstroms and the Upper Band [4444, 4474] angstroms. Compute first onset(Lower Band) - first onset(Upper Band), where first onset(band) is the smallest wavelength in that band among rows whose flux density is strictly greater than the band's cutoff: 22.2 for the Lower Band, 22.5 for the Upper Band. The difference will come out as -34.7 angstroms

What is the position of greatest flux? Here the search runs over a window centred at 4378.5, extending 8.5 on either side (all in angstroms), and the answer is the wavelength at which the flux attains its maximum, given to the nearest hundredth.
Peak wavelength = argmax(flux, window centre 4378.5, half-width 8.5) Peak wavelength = 4371.45 angstroms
